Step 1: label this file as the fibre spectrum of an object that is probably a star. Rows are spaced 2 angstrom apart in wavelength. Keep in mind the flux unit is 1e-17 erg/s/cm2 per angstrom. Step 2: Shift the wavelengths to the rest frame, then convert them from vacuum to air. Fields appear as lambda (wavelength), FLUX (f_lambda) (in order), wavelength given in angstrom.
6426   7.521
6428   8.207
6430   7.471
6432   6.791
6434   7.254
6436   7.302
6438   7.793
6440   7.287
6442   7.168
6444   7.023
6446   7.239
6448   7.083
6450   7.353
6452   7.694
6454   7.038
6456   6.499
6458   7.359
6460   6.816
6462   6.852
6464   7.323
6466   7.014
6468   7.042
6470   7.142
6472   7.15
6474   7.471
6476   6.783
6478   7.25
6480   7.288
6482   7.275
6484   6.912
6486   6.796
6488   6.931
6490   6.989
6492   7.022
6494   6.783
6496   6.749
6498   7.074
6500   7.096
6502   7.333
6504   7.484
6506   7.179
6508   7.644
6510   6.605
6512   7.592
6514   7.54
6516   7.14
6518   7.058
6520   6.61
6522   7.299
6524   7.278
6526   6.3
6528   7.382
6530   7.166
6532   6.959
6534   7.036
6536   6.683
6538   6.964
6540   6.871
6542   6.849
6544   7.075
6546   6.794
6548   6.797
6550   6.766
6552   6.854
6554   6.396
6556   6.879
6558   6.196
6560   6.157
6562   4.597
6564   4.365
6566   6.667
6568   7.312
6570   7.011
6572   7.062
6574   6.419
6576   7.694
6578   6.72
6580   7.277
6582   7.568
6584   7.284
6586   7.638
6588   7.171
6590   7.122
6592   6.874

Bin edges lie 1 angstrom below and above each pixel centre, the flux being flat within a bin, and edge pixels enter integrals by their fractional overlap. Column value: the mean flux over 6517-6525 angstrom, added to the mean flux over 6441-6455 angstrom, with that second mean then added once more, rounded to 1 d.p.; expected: 21.5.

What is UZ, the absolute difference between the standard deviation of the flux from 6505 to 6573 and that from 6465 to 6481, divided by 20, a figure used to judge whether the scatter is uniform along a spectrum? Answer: 0.024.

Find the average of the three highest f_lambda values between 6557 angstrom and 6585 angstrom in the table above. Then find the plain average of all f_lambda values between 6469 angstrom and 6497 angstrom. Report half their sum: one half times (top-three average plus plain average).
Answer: 7.28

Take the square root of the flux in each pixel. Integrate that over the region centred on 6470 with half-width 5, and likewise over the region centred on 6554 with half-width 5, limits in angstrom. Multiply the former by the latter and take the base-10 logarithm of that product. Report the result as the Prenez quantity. 2.84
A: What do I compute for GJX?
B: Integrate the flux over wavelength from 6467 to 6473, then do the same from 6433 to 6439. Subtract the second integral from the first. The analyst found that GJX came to -2.0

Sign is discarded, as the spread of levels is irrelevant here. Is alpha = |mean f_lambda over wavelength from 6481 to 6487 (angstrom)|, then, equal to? 6.99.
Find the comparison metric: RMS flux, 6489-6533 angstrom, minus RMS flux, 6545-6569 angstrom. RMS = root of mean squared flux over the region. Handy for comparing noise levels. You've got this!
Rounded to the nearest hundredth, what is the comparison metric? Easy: 0.74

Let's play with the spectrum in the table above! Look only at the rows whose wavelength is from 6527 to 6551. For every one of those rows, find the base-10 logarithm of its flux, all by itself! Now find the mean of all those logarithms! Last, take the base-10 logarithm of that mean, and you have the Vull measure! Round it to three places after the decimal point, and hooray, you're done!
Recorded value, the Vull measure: -0.075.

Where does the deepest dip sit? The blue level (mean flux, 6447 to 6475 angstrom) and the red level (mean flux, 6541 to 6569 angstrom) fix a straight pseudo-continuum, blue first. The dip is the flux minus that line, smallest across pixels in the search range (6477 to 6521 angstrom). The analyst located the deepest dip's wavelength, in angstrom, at 6510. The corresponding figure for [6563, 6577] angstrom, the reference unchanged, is 6564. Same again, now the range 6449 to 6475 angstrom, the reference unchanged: 6456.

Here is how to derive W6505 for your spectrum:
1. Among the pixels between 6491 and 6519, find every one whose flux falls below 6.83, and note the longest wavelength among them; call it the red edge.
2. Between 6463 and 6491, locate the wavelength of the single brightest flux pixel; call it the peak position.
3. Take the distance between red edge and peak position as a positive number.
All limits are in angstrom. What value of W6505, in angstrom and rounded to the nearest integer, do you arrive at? 36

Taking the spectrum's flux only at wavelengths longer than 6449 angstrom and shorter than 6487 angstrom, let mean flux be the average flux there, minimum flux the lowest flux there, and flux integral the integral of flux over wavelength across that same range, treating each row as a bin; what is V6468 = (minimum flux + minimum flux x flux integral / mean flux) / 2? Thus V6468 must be 127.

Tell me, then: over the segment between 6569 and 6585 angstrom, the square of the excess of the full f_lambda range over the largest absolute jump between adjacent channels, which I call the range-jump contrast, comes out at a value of 0.000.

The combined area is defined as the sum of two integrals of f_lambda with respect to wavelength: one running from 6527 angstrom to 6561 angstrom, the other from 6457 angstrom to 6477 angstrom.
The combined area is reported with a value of 374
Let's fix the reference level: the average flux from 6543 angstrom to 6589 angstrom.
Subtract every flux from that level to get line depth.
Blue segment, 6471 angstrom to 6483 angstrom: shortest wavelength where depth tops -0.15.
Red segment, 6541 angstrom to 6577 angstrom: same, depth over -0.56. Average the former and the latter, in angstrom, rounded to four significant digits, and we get 6509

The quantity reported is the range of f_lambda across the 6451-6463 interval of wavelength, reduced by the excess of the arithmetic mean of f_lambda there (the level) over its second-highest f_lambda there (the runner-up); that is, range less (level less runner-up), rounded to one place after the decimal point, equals 1.5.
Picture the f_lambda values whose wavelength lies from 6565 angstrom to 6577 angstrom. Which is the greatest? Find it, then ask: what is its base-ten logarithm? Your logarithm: 0.886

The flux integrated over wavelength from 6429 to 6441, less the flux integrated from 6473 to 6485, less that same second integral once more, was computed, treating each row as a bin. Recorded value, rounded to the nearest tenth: -84.1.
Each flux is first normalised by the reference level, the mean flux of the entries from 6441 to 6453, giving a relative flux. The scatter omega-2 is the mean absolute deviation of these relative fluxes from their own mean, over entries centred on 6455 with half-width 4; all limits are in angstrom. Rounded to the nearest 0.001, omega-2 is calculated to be 0.052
